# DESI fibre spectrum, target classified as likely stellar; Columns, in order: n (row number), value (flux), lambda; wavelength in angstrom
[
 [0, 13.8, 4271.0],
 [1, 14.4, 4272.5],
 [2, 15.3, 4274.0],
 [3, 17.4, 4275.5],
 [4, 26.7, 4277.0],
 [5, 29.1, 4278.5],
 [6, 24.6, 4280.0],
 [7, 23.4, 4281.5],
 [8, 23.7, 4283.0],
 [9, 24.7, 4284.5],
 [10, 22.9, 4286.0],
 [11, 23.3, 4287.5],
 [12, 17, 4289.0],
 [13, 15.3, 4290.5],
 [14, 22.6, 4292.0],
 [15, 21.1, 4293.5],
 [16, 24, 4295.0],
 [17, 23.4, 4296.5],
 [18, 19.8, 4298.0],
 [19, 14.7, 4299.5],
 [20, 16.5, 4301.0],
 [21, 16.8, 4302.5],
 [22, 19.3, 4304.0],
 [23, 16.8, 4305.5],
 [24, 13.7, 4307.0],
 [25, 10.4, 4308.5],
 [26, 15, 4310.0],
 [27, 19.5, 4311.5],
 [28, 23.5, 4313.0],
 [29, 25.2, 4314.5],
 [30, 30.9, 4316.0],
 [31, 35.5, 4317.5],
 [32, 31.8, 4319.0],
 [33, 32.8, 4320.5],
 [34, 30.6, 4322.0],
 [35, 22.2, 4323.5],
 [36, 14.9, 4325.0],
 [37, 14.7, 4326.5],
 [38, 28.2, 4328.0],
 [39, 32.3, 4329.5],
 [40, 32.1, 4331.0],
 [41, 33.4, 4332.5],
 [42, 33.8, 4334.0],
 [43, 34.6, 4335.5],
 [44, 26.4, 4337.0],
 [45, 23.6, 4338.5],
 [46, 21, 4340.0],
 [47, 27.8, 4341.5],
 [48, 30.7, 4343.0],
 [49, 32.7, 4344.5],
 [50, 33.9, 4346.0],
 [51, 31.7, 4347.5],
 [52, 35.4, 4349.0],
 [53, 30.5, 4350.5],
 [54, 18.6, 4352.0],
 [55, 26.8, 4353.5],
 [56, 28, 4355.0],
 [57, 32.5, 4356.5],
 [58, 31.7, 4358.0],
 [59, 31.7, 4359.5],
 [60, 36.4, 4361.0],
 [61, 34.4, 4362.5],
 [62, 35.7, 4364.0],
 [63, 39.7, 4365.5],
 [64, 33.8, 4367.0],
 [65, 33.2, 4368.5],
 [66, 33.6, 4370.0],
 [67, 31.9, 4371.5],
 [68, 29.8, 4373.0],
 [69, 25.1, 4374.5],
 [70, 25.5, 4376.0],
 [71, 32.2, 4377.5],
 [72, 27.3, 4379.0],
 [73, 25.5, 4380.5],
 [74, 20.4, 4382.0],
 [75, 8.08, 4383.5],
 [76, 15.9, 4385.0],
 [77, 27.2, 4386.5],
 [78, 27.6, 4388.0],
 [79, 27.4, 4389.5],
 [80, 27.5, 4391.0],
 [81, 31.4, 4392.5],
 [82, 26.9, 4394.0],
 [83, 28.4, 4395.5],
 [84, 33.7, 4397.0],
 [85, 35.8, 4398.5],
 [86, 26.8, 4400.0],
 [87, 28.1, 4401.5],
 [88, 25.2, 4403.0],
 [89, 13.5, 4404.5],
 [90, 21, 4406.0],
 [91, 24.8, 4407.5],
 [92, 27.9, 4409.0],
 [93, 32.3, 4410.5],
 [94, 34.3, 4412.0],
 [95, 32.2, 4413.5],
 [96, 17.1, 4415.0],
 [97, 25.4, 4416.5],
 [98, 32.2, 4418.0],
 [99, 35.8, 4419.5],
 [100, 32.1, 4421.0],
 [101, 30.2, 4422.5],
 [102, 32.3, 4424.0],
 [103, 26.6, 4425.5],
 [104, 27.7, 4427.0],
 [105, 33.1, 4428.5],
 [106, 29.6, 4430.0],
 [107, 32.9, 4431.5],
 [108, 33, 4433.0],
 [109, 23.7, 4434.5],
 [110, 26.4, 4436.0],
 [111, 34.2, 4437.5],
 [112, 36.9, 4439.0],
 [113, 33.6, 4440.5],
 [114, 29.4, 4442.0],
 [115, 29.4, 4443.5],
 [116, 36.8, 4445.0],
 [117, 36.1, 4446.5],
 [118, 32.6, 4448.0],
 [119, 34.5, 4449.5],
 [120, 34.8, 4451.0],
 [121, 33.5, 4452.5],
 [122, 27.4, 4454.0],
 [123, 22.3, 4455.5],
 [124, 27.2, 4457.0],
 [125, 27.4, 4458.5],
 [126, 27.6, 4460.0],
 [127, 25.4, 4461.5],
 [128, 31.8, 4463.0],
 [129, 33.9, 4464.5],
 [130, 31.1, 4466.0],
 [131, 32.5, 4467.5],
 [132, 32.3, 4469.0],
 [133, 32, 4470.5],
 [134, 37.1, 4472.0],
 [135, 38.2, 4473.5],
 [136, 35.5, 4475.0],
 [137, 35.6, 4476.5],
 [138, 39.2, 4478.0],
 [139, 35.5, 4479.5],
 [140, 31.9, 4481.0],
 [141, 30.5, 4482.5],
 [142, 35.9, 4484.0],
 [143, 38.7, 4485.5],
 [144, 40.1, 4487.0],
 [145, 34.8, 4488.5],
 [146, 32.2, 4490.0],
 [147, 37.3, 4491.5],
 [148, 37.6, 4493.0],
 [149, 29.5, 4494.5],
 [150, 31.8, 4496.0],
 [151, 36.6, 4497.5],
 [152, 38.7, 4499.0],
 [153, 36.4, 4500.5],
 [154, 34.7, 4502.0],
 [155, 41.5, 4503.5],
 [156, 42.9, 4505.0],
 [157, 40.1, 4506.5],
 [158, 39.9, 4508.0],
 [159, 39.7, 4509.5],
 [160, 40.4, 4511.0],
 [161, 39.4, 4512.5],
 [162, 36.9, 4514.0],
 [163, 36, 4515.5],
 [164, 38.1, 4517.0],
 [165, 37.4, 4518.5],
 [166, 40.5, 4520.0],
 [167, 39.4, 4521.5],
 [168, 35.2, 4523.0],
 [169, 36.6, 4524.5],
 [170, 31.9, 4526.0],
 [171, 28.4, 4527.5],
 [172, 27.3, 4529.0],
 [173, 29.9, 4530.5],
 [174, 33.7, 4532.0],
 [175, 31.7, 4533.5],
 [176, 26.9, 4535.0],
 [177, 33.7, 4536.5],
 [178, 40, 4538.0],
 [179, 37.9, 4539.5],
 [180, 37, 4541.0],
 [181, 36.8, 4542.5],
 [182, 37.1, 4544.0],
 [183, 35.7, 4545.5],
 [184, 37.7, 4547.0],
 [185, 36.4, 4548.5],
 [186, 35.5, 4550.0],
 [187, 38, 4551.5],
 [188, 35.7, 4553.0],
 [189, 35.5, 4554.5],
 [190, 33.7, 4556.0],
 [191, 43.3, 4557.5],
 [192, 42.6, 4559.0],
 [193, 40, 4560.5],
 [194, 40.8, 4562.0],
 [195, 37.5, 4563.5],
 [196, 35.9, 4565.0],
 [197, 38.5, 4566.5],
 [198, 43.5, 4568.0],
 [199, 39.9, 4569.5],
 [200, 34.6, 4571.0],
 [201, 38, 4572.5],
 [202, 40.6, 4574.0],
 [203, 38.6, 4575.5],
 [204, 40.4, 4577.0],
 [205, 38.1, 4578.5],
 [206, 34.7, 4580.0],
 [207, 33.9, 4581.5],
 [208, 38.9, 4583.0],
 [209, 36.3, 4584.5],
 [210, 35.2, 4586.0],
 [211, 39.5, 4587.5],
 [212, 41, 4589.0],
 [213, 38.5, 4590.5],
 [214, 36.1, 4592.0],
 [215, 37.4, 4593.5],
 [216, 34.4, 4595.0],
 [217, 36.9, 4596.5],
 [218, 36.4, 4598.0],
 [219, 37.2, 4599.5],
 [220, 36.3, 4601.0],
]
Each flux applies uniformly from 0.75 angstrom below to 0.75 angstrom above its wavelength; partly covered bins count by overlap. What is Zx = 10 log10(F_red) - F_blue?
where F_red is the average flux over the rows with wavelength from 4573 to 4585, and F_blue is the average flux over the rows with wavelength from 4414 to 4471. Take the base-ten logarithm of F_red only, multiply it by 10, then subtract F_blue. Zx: -14.8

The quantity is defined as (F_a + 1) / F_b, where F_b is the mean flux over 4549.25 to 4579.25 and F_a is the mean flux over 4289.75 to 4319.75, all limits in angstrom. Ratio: 0.57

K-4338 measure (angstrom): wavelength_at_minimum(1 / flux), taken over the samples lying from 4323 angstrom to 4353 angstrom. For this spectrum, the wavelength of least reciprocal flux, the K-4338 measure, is 4349.0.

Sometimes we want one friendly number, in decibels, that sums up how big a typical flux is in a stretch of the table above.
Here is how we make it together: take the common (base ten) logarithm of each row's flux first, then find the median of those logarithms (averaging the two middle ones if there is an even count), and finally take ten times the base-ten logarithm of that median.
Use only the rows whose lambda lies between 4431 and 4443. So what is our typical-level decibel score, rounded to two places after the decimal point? 1.81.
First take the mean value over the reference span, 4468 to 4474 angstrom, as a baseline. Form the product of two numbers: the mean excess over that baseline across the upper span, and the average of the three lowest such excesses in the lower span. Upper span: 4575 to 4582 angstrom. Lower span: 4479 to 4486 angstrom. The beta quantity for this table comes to -5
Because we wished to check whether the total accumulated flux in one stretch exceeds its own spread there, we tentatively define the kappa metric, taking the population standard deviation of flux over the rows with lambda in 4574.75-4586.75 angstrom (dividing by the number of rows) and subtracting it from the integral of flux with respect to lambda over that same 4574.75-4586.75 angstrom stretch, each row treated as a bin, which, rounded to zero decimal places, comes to 442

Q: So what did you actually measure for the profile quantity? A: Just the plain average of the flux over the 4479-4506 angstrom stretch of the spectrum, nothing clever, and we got 36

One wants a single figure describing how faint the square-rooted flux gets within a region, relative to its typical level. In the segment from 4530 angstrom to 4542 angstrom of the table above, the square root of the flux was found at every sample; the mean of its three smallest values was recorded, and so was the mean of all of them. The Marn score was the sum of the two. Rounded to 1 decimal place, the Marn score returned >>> 11.2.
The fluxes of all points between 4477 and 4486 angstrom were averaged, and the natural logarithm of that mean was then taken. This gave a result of 3.56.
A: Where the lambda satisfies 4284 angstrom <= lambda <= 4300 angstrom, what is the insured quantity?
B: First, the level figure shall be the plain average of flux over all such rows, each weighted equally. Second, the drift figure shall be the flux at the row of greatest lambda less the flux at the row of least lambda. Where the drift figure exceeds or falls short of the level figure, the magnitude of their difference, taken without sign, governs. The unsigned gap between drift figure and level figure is 31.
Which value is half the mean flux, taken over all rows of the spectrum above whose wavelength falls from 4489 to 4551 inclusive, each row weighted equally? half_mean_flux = 18.0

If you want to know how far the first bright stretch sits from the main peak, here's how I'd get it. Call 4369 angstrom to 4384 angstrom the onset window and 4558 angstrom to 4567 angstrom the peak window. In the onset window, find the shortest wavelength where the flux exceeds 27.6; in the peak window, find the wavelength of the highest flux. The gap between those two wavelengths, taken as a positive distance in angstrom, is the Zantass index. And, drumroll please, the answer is 189.0 angstrom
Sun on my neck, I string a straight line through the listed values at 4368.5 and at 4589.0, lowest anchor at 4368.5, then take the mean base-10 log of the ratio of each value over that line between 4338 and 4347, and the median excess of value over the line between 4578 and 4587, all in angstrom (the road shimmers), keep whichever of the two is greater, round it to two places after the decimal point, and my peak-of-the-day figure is -0.06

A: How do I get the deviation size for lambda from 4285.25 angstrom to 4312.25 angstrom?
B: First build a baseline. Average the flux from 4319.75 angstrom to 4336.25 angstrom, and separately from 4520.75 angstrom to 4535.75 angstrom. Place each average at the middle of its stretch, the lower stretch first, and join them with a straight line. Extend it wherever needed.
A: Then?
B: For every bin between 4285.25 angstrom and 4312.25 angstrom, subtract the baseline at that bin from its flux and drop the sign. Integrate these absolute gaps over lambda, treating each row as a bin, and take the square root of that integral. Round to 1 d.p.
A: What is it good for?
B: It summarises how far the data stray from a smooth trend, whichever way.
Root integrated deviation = 15.7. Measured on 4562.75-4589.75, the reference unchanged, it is 11.6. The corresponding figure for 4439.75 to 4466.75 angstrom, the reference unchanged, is 9.6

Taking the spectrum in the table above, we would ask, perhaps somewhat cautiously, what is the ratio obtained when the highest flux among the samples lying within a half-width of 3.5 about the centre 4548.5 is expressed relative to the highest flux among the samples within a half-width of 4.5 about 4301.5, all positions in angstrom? 1.92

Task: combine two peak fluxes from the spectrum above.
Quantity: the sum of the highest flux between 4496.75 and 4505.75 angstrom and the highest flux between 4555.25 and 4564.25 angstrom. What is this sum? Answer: 86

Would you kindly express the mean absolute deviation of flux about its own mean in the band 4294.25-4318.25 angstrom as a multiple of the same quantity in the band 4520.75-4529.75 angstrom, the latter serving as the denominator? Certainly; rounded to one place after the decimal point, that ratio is 1.3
